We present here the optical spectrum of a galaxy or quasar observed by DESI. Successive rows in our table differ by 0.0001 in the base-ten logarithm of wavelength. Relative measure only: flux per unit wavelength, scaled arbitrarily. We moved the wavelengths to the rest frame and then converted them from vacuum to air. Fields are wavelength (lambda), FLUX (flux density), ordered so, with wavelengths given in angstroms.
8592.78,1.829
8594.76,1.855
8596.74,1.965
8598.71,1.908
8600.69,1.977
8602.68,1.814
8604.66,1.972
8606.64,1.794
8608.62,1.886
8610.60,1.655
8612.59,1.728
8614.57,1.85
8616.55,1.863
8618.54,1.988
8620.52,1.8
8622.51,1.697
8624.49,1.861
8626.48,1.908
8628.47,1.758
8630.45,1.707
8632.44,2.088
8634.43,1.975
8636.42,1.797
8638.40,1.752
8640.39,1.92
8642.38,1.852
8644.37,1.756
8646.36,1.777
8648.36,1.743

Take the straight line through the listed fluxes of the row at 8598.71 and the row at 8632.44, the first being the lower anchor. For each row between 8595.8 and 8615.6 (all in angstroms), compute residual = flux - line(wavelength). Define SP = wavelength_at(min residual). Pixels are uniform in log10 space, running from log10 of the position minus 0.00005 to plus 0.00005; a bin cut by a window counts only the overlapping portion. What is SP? 8610.60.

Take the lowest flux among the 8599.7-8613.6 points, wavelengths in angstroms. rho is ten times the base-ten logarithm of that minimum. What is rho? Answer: 2.19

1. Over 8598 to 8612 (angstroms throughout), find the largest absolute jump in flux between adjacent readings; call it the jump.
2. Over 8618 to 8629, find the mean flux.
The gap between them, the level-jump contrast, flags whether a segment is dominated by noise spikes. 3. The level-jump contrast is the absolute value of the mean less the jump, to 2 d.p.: 1.60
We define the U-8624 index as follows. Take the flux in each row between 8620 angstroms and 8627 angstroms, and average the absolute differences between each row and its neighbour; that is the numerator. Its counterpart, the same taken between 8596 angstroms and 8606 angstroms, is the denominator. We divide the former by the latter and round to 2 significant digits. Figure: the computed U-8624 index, 0.94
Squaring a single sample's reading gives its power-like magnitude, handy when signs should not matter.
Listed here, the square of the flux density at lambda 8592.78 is 3.3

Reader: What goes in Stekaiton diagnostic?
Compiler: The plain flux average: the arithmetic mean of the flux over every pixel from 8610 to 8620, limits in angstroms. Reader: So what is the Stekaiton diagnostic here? 1.82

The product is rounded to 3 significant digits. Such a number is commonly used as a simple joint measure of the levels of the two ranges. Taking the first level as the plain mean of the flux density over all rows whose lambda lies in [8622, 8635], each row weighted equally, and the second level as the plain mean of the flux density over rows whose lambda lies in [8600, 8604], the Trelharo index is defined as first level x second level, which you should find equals 3.52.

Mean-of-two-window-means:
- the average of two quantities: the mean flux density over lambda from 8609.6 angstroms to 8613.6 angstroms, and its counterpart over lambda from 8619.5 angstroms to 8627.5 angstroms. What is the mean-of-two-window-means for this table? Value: 1.75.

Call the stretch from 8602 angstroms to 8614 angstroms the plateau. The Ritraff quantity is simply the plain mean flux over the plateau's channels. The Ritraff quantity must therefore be 1.81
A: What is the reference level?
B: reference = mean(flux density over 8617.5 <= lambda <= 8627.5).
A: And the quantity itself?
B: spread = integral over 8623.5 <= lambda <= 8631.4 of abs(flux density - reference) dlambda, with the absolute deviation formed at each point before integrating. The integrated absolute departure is 0.60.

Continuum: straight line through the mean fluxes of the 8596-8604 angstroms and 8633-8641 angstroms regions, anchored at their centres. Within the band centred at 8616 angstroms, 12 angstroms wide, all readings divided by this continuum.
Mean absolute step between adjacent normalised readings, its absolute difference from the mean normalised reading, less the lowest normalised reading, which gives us 0.031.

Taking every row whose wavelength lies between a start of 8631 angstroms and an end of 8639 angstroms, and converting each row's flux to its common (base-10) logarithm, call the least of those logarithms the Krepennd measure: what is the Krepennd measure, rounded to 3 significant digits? 0.244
